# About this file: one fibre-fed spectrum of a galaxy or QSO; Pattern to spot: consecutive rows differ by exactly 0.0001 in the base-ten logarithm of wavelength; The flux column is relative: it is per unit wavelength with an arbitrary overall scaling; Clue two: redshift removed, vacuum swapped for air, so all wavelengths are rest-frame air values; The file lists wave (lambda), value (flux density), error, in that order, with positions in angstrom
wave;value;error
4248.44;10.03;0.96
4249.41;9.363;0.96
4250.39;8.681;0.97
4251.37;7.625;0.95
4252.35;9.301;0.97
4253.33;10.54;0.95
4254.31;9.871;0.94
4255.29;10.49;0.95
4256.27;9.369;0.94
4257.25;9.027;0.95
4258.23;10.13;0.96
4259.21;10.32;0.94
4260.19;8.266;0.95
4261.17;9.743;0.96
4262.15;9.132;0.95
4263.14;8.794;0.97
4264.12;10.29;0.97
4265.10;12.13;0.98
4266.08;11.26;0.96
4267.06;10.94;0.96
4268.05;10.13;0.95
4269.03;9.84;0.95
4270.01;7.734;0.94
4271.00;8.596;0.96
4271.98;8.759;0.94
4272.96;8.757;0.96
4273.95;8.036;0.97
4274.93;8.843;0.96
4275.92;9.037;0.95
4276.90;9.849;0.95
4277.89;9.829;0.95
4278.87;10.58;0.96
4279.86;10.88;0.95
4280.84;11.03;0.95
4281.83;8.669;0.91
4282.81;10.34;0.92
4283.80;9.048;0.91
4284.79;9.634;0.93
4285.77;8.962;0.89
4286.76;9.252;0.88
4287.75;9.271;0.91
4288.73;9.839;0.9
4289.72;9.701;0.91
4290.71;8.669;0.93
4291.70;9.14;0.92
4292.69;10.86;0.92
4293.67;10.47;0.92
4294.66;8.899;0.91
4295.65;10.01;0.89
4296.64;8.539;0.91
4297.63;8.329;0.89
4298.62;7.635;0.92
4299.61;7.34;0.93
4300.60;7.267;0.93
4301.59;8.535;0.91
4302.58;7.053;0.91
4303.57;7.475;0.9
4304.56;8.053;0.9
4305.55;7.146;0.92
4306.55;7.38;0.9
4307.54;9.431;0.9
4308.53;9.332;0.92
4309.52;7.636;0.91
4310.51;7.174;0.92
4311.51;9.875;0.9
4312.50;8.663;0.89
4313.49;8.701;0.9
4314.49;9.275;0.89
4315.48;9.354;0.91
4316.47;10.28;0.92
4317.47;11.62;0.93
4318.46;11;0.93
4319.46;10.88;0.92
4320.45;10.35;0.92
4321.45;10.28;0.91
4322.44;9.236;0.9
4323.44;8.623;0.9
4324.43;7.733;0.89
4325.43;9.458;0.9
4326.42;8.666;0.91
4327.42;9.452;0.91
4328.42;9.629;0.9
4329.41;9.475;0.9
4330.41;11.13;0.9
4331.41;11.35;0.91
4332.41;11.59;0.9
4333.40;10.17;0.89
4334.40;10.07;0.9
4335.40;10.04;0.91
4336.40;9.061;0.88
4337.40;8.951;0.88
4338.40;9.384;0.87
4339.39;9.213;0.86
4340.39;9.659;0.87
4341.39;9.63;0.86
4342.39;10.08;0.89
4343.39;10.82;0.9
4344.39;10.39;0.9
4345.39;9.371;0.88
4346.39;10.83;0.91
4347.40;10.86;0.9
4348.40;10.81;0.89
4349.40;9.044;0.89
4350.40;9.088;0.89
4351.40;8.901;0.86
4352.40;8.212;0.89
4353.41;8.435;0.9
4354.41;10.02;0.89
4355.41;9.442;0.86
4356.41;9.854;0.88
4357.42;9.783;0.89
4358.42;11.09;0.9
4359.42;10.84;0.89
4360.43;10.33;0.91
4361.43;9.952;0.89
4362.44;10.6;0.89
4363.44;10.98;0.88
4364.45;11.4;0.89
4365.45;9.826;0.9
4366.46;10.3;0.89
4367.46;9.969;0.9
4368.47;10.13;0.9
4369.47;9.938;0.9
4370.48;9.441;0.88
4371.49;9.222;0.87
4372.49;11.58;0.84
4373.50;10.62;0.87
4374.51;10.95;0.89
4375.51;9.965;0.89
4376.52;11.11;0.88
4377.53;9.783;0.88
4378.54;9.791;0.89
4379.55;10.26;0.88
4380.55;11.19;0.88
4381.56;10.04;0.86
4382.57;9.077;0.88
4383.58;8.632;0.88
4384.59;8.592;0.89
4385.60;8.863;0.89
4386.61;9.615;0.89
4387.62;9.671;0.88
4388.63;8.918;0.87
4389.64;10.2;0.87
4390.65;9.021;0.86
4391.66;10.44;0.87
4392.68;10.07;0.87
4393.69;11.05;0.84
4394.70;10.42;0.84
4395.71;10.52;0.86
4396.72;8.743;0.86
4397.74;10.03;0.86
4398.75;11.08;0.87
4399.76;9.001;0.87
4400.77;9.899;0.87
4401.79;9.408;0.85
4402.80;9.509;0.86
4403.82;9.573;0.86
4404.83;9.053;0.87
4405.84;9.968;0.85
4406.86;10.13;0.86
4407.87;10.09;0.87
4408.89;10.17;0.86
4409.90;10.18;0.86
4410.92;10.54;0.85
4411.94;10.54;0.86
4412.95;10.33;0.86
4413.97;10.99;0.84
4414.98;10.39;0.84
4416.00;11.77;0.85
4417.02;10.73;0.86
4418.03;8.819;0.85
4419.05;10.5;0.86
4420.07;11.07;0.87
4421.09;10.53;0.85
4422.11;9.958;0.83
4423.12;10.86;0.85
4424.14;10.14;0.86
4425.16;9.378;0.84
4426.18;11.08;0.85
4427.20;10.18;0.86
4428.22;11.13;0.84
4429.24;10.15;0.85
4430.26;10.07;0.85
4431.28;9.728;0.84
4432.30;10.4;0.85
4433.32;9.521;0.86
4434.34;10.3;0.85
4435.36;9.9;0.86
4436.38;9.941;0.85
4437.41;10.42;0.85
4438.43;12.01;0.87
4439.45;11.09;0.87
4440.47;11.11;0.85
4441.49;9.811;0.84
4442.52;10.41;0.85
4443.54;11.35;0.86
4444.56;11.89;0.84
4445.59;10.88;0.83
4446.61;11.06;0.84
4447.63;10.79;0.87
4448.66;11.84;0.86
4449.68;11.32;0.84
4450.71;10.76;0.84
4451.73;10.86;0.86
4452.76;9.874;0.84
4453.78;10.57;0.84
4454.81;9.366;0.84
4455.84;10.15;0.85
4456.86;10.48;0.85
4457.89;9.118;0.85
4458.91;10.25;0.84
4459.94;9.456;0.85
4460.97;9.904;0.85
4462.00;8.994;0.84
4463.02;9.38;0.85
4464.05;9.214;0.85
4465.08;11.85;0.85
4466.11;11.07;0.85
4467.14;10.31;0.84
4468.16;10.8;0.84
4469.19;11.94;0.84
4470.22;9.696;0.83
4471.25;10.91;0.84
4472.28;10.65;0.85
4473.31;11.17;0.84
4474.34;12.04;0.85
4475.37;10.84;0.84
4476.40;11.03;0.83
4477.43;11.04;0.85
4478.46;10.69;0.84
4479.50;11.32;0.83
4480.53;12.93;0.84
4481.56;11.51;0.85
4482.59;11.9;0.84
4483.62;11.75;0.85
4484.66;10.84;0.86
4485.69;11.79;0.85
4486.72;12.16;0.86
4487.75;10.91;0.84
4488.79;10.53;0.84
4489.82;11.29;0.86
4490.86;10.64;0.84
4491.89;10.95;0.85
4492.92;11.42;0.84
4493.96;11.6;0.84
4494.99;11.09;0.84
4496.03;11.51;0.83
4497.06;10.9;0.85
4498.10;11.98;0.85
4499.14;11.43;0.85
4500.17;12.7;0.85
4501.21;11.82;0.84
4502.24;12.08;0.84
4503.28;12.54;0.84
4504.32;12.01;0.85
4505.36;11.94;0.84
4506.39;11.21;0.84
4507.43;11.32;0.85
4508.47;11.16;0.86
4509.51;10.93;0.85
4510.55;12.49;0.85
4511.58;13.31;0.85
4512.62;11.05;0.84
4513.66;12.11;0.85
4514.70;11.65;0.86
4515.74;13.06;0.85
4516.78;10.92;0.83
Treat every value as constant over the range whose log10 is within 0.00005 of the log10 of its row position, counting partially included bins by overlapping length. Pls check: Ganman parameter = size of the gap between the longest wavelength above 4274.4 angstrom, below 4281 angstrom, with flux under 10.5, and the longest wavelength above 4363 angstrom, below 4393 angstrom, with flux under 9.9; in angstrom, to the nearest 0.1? 112.8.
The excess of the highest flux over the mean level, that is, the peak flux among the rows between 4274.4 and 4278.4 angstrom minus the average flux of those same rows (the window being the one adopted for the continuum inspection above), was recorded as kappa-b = 0.46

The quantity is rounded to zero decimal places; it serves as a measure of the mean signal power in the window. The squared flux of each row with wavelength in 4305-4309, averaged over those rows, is 70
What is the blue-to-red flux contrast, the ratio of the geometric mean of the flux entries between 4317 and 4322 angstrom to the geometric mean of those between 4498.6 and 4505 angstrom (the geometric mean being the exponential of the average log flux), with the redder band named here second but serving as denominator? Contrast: 0.89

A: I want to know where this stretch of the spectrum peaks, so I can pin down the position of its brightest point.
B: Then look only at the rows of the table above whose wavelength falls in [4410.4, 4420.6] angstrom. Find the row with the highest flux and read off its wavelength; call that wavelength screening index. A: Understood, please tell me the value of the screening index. 4416.00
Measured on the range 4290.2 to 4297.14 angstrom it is 4292.69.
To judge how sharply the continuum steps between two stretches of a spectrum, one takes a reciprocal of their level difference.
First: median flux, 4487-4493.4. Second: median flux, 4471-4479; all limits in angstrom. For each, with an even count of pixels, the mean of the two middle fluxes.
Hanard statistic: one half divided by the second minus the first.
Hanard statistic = 12.5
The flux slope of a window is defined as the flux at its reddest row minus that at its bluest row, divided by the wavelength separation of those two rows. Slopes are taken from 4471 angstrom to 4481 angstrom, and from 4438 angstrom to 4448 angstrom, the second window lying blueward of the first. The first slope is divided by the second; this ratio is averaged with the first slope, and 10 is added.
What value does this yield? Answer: 9.3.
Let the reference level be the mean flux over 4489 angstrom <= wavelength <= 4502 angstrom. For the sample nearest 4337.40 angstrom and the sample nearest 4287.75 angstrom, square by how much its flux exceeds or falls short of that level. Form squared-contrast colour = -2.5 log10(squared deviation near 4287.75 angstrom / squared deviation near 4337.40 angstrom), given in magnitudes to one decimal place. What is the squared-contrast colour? 0.3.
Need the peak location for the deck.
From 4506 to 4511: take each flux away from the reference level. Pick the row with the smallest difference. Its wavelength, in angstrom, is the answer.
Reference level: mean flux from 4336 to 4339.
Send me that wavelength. 4510.55 angstrom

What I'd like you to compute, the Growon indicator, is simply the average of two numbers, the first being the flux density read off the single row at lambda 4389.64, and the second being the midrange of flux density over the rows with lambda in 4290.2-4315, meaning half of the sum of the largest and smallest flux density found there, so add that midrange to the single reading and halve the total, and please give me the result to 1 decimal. 9.6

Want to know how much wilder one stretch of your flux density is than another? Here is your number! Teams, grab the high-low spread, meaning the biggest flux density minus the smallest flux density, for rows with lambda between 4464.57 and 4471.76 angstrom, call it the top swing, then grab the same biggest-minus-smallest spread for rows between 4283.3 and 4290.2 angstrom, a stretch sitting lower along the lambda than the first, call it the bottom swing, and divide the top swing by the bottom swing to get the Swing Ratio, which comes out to 2.6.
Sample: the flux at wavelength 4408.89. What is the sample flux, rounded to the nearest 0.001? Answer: 10.170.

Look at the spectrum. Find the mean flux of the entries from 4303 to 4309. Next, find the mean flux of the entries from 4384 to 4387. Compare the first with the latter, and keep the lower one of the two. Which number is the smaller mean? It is 8.1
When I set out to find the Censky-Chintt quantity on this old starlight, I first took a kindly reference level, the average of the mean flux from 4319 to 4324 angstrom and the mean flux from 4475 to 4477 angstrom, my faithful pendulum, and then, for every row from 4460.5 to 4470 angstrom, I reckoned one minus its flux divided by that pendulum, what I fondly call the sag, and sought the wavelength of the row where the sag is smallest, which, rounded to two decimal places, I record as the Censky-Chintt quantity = 4469.19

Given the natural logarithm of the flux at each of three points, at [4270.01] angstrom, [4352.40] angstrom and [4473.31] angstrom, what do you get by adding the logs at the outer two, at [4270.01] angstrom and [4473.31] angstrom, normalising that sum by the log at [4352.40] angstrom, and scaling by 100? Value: 212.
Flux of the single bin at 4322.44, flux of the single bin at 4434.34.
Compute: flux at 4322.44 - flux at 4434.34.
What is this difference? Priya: -1.1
